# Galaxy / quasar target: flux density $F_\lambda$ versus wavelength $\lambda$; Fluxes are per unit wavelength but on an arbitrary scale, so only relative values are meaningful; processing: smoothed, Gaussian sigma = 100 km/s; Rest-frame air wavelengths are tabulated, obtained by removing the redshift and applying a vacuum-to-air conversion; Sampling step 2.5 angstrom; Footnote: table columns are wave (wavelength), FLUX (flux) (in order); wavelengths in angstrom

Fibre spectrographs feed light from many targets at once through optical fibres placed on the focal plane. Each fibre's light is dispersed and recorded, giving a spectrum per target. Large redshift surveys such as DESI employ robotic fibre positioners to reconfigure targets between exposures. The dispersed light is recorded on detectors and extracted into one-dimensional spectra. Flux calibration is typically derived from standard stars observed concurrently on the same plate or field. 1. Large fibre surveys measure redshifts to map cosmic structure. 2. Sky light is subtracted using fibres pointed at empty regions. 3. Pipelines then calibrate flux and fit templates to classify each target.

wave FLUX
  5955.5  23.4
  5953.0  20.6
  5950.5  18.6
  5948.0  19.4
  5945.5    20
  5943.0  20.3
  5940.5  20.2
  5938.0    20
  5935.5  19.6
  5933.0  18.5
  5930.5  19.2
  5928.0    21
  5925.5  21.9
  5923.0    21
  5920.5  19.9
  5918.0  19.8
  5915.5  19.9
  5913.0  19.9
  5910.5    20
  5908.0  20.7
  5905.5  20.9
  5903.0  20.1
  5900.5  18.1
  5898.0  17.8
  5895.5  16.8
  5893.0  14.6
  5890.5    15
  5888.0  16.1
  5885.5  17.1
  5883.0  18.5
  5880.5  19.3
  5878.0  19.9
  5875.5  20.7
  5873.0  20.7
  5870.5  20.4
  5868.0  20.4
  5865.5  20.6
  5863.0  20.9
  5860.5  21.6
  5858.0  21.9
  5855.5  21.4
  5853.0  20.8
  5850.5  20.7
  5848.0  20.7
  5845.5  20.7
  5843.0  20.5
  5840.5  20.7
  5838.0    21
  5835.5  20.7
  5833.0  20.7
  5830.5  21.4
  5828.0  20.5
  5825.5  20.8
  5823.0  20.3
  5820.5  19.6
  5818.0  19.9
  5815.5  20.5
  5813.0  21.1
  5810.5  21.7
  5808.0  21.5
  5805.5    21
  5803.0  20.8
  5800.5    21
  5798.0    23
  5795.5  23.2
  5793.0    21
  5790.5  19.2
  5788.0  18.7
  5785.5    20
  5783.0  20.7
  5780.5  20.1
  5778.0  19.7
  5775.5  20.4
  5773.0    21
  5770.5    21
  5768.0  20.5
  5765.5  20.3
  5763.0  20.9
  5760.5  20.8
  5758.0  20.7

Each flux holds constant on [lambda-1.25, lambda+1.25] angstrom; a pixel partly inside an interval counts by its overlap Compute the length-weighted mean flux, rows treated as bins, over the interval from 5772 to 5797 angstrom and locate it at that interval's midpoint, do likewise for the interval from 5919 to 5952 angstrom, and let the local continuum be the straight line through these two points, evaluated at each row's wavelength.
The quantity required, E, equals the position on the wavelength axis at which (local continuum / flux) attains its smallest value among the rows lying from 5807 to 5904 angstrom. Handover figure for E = 5858.0 angstrom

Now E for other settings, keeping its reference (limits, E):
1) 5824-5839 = 5830.5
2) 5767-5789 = 5773.0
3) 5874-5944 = 5925.5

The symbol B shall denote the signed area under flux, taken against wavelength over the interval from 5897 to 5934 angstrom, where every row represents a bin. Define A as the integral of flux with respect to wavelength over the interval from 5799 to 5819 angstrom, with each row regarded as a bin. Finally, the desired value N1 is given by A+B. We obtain 1157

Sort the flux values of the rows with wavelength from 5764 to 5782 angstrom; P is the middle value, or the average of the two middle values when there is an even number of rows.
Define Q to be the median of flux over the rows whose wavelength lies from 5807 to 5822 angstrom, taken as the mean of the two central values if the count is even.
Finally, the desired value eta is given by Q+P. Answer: 41.2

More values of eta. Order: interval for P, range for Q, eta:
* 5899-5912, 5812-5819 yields 40.6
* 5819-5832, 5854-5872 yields 41.4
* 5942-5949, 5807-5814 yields 41.5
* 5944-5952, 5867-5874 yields 39.8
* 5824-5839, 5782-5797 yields 41.1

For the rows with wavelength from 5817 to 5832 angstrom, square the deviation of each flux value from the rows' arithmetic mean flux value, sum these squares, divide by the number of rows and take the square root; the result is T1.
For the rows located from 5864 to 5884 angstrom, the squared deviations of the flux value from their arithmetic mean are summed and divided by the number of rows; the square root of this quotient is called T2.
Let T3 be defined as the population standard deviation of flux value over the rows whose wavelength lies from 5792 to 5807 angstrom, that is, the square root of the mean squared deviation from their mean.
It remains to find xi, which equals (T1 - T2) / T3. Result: -0.2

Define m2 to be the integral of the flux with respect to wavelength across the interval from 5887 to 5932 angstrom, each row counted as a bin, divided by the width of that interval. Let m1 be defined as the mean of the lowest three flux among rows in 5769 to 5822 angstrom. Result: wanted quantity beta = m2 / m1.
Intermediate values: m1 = 19.2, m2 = 19.1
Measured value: 0.99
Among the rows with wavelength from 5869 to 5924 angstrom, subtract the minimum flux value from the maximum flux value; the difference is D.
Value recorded 6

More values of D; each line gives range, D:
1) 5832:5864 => 1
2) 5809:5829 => 2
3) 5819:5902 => 7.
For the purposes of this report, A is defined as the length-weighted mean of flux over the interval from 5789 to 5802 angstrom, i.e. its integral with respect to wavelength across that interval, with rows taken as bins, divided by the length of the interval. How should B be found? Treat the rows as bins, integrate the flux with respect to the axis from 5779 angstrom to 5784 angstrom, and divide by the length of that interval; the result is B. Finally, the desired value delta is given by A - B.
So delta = 1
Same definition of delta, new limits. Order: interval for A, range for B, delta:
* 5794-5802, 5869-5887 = 3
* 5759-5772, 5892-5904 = 3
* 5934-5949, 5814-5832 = -1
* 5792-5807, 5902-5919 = 1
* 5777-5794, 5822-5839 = -1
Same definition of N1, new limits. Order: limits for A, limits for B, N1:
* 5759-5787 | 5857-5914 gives 1668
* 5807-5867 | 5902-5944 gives 2097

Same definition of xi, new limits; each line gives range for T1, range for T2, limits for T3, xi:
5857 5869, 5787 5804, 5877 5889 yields -0.7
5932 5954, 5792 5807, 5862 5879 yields -1.1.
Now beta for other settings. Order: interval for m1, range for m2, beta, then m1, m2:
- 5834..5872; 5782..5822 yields 1.02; 20.4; 20.8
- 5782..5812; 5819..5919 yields 1.03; 19.3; 19.8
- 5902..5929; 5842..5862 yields 1.06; 19.9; 21.0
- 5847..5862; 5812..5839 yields 0.99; 20.7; 20.6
